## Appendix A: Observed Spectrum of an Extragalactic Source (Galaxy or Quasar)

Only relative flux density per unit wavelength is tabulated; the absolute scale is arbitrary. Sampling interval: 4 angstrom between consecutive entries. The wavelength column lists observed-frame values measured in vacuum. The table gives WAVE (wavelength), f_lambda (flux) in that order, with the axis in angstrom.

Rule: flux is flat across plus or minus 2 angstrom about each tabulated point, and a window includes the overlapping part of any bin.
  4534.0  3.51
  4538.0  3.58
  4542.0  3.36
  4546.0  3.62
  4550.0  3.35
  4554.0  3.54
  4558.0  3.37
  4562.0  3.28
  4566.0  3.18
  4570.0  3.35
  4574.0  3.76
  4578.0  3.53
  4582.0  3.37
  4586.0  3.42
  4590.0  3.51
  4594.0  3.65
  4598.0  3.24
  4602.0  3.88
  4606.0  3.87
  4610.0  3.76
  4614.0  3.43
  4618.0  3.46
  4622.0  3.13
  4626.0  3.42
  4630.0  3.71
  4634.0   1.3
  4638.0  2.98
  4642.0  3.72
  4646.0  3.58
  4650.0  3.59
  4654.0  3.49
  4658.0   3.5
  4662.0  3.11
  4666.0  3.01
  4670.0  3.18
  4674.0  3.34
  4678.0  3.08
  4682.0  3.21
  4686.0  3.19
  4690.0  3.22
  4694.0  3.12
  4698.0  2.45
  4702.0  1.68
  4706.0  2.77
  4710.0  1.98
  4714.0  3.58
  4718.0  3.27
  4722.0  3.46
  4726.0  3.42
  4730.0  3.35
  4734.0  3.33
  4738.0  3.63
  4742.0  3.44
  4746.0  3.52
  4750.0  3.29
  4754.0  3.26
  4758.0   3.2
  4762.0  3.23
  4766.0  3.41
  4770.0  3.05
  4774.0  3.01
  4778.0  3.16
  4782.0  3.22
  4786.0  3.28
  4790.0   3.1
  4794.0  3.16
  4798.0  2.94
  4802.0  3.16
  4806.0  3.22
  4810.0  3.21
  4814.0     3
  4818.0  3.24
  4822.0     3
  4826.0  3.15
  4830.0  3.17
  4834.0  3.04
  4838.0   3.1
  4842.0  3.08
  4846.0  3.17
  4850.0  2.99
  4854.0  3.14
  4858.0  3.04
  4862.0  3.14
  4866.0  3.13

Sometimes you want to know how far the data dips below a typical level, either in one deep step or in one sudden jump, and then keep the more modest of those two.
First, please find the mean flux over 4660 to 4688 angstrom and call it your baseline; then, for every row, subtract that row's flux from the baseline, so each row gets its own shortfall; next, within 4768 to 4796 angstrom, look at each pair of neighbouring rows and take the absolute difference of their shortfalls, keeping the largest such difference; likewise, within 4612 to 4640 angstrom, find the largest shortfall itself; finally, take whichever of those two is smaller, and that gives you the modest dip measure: 0.18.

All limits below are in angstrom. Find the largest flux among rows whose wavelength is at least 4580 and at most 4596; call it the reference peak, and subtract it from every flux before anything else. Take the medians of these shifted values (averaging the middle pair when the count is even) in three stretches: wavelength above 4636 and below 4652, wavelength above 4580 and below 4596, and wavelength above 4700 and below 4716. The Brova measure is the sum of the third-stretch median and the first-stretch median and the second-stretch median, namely -1.5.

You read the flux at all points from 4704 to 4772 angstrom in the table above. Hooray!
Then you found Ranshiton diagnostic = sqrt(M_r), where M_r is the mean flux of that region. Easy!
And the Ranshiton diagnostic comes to 1.80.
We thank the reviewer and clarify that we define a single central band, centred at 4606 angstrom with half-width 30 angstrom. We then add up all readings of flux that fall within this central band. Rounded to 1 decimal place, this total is 50.7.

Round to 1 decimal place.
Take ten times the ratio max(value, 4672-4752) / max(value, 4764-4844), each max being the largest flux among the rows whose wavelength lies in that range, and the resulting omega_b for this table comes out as 10.6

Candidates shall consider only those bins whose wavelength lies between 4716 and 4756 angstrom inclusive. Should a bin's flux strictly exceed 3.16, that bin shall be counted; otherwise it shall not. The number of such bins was 10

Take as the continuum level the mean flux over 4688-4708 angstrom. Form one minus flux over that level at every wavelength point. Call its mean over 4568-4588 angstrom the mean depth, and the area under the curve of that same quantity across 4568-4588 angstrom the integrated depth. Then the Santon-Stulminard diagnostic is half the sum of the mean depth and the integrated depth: -3.3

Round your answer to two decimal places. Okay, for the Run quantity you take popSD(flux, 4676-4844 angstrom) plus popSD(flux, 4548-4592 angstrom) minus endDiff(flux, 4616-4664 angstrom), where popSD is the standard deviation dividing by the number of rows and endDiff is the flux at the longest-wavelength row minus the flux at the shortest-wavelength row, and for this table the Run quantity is 0.85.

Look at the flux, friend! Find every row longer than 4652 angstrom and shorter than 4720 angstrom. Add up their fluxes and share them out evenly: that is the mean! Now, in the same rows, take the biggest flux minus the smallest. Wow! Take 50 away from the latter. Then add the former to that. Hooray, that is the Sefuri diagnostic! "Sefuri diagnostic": -45.1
